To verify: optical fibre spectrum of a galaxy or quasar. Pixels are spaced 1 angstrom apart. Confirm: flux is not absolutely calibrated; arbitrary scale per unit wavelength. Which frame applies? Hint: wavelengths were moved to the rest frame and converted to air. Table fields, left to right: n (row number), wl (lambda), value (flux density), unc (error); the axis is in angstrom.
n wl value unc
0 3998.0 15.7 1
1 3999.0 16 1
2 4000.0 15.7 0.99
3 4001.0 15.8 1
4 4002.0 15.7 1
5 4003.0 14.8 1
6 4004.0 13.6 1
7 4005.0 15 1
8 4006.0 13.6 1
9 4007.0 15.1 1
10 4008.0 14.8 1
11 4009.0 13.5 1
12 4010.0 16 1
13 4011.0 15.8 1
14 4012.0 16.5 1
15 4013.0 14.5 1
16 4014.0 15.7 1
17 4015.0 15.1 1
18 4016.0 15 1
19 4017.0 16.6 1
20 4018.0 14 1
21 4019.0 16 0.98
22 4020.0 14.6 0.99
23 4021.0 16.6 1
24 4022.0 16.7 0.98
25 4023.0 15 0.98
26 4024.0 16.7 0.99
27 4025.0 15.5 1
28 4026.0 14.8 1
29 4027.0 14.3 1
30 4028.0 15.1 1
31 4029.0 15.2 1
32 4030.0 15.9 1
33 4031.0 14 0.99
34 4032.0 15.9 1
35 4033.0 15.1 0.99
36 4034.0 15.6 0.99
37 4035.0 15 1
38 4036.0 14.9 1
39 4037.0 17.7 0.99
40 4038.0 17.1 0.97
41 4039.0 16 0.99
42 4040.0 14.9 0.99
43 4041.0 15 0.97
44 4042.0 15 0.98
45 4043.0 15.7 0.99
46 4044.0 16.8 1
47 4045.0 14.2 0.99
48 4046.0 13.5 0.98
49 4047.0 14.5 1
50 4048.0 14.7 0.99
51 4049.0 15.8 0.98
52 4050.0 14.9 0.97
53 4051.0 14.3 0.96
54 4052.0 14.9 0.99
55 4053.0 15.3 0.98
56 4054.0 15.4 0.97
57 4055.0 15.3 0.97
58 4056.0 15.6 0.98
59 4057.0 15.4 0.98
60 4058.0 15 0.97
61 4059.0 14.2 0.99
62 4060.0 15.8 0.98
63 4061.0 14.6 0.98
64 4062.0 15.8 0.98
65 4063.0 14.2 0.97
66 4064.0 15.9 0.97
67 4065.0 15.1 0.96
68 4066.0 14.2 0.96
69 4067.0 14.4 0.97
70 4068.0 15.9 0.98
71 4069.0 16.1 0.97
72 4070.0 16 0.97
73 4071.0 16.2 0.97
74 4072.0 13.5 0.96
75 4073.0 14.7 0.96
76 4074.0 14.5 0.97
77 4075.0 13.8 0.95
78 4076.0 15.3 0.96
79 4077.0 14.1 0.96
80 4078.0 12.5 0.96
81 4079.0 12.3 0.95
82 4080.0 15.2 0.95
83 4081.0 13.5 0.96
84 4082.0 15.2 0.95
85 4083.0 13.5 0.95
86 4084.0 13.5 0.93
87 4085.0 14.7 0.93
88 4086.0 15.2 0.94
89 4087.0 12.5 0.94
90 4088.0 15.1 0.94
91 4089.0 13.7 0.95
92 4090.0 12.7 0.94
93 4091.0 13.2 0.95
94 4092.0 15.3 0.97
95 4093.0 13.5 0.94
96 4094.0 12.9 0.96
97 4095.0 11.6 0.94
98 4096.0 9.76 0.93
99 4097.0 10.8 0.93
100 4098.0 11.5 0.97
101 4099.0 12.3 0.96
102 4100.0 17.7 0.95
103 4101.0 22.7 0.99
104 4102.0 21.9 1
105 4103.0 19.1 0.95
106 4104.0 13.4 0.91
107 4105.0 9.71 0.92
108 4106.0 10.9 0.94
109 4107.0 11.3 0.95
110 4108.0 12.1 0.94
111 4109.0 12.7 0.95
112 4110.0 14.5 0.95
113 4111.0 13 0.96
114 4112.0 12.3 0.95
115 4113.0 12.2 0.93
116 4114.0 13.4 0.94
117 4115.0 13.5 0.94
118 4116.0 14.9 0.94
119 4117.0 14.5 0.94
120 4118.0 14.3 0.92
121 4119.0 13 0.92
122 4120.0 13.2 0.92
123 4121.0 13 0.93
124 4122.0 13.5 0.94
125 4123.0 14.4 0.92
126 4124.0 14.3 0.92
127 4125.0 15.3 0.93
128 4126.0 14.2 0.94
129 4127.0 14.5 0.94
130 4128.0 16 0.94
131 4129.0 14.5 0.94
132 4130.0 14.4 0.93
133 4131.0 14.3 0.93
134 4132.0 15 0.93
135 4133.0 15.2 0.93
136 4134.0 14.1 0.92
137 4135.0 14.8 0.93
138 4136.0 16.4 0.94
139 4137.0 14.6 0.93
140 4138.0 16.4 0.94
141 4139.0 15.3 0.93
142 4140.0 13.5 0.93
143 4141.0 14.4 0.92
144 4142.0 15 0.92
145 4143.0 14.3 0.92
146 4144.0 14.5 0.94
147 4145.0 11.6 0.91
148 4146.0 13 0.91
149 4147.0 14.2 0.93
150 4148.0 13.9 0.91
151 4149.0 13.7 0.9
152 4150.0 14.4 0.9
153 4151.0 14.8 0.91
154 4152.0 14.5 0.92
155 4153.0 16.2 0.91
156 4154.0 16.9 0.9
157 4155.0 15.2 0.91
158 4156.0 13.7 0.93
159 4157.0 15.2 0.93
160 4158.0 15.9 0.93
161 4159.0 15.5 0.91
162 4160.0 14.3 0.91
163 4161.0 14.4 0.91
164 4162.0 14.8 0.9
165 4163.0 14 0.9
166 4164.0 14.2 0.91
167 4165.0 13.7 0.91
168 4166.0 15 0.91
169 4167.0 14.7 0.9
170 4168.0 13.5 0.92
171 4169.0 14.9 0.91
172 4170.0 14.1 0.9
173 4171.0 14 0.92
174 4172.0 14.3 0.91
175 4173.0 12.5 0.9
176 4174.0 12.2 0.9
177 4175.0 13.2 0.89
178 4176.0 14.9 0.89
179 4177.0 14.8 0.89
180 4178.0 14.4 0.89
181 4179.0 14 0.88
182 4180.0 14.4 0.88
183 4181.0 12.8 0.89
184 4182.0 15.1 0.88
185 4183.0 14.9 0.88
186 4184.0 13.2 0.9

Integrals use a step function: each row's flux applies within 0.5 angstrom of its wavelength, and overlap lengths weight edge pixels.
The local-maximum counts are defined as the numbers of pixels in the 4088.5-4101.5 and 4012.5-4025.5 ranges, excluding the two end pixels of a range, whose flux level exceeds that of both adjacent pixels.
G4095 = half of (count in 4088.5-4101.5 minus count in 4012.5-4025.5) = -2.0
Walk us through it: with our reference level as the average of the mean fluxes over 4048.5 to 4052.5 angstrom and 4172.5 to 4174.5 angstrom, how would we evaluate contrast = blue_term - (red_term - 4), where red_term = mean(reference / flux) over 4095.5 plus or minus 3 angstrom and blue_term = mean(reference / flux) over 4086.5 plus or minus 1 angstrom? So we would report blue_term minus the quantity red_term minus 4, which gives 3.81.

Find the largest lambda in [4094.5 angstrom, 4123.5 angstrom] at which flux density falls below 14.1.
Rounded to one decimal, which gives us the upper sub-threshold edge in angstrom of 4122.0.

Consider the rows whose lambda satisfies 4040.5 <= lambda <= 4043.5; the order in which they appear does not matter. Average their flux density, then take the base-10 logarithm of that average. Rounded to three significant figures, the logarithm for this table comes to 1.18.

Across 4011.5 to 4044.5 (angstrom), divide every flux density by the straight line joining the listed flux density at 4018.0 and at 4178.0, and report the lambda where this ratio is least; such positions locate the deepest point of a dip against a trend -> 4031.0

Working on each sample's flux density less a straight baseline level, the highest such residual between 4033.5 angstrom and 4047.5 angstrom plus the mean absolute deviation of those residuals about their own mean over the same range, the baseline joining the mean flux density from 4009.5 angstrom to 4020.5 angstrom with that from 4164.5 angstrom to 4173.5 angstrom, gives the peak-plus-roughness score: 3.4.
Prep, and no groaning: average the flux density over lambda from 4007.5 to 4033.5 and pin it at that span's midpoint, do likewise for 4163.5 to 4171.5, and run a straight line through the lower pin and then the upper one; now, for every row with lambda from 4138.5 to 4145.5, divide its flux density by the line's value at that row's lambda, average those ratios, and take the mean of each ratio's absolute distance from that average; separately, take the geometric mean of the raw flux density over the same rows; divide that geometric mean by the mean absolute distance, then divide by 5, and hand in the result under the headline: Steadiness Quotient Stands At 46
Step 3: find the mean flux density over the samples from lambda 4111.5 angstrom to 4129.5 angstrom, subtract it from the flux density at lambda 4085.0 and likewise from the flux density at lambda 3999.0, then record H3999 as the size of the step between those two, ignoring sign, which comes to 1.3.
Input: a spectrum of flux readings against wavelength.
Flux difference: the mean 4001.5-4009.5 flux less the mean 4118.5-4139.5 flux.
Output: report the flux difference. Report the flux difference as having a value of -0.1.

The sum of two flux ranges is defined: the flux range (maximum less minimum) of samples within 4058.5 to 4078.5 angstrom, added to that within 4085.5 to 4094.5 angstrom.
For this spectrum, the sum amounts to 6.5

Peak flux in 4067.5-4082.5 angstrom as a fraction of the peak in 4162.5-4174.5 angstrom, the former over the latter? 1.08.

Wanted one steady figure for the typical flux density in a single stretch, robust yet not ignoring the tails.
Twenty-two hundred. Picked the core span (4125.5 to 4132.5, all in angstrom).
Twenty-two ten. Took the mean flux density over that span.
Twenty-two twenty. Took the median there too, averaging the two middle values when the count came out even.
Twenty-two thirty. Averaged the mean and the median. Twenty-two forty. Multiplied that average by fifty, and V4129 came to 730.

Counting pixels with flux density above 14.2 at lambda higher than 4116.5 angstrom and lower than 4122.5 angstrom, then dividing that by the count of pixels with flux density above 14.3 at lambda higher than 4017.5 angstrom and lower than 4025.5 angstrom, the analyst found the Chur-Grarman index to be 0.3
